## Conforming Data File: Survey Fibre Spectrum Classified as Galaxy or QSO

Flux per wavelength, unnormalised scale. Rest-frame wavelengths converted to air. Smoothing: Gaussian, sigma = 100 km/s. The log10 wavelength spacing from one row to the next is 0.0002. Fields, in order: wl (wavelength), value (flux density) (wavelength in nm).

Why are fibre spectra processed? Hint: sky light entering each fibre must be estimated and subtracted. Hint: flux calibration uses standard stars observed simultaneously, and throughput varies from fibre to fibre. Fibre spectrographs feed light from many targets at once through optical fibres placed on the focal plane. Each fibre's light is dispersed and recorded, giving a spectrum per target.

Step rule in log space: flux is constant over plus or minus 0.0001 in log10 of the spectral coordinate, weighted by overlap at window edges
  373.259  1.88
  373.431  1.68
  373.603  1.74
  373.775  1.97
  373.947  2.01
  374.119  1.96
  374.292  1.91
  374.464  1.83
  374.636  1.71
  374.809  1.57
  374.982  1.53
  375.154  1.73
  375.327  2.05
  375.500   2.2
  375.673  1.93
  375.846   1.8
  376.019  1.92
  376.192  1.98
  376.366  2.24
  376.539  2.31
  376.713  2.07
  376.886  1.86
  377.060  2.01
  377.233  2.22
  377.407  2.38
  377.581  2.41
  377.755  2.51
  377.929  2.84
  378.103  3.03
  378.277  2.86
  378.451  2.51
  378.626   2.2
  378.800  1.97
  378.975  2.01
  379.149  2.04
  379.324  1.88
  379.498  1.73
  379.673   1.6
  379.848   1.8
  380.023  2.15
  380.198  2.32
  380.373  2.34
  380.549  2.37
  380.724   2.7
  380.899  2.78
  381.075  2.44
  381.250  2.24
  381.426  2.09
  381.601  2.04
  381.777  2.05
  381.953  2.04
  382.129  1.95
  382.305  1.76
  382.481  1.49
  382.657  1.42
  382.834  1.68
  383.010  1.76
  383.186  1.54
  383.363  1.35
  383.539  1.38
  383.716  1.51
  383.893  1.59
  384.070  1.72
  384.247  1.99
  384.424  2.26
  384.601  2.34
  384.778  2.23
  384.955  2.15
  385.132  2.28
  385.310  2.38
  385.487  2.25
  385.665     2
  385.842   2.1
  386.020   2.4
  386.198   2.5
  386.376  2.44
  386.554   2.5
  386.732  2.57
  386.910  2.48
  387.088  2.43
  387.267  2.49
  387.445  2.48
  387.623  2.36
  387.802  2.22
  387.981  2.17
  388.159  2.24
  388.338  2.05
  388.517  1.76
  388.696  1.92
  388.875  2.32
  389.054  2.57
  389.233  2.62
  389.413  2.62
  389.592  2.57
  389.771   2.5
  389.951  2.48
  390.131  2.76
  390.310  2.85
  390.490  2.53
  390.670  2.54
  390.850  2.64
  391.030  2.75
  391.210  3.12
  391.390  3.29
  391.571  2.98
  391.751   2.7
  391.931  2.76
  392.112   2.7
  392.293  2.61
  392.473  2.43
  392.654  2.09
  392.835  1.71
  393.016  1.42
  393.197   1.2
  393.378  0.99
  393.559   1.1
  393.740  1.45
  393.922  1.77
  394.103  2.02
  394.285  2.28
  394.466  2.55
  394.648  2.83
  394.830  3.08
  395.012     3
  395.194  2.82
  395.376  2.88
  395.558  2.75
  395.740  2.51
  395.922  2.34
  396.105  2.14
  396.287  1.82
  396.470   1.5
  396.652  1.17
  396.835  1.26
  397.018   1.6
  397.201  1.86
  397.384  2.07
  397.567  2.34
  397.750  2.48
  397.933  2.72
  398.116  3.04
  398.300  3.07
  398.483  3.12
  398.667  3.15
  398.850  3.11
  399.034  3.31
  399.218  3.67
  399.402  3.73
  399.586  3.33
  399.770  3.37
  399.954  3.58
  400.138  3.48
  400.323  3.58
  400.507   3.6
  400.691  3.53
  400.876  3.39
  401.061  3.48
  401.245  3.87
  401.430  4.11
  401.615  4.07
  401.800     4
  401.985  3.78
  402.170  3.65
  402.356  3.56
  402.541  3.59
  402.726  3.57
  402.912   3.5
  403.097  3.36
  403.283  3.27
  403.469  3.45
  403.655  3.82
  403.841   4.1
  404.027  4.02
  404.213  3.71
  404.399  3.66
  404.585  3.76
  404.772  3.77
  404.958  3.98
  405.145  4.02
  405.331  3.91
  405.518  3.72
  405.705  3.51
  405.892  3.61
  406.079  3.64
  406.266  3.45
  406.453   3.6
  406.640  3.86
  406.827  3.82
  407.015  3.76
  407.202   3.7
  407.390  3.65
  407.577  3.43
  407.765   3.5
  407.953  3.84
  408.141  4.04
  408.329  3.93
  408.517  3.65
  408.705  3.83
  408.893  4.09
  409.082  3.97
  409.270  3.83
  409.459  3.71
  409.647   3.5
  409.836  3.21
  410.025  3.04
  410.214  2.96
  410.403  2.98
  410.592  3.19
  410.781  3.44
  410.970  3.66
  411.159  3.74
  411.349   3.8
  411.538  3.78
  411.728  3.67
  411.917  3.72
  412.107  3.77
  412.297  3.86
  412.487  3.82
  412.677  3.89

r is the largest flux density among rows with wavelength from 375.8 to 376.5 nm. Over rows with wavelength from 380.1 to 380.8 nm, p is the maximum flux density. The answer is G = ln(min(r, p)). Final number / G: 0.81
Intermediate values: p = 2.7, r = 2.24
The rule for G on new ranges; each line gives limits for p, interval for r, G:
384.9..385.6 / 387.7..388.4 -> 0.81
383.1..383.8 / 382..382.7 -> 0.43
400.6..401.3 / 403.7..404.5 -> 1.35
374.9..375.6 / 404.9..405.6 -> 0.79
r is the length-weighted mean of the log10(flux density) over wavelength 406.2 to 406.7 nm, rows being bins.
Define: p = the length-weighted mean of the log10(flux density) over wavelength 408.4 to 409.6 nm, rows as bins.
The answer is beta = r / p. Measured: 1.0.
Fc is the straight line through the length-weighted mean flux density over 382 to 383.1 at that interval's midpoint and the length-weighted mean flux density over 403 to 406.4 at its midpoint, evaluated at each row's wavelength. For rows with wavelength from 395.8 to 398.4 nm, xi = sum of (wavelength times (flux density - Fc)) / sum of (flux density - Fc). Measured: 396.86 nm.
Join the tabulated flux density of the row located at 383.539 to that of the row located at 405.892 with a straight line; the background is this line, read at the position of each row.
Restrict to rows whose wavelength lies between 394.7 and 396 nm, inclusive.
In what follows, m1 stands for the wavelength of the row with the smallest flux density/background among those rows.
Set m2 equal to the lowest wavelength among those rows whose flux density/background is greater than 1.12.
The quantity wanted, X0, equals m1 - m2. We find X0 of 1.09 nm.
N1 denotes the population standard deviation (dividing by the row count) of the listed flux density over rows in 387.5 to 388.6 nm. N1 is 0.19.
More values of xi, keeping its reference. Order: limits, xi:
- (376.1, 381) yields 378.37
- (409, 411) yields 410.20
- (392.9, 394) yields 393.45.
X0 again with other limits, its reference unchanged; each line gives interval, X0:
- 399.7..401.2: 1.11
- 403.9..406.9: 2.24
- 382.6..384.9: 0.53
